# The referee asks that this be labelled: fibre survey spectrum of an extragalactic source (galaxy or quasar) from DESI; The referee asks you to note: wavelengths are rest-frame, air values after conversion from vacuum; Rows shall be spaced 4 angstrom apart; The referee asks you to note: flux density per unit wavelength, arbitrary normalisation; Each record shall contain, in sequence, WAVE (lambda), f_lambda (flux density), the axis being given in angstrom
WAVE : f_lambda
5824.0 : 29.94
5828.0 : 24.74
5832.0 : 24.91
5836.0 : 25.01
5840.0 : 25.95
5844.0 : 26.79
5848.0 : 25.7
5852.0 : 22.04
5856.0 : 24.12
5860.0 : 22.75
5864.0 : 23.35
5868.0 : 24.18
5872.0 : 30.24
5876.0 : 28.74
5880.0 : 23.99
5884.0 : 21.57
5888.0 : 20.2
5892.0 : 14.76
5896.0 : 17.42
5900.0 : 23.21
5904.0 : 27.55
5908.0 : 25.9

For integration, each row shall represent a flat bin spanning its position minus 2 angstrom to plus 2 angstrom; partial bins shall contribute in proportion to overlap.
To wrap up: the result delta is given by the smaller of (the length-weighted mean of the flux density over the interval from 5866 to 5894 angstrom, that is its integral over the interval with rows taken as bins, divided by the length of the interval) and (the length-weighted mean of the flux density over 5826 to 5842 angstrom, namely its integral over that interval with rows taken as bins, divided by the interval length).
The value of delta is 23.4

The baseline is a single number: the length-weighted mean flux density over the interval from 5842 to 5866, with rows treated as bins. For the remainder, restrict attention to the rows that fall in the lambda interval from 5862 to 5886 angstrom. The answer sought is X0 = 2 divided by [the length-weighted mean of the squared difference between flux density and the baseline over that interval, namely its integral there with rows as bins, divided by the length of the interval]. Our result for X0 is 0.18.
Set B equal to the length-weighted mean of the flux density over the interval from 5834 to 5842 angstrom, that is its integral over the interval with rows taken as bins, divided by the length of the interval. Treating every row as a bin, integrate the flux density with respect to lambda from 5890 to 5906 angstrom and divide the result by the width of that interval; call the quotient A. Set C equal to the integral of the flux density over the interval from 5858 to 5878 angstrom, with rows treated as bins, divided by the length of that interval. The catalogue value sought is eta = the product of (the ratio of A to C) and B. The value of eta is 20.4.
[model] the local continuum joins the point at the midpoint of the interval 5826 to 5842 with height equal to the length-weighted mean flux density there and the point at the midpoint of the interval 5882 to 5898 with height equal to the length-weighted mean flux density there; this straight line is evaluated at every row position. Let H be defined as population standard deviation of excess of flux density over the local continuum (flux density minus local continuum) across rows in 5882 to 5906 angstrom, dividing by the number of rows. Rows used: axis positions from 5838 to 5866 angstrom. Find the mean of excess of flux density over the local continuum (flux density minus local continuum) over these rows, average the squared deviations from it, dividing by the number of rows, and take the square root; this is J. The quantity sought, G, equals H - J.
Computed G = 3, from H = 4.5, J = 1.1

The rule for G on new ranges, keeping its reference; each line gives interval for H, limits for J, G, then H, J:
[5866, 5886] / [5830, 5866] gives 2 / 2.9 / 1.2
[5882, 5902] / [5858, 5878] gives -1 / 3.1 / 3.6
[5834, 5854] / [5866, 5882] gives -1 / 1.4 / 2.8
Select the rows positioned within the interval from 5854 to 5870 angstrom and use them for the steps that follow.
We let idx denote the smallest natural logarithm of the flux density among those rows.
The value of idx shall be 3.12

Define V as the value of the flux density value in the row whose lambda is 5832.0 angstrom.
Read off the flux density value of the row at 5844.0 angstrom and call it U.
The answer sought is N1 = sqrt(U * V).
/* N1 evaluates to 25.8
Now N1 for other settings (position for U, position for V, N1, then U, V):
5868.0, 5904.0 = 25.8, 24.18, 27.55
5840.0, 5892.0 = 19.6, 25.95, 14.76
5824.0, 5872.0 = 30.1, 29.94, 30.24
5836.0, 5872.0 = 27.5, 25.01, 30.24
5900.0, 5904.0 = 25.3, 23.21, 27.55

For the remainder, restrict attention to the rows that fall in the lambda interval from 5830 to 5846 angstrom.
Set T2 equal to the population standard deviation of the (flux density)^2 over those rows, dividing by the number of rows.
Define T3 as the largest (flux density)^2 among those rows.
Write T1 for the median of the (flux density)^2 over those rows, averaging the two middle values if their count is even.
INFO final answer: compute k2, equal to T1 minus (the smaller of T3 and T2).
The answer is 610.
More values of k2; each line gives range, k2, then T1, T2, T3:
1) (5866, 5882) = 557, 705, 148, 914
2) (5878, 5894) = 307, 437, 130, 576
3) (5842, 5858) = 534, 621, 87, 718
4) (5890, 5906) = 210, 421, 211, 759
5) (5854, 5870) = 536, 563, 28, 585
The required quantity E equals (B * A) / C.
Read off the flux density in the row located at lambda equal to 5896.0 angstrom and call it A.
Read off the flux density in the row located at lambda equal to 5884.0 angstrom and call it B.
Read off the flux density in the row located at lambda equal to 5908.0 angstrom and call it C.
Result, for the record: 15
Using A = 17.42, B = 21.57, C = 25.9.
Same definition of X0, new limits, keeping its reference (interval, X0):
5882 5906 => 0.07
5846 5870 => 1.29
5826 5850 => 0.82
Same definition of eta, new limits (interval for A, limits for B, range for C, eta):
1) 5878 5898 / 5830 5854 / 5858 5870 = 21.0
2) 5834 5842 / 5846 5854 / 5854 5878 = 23.8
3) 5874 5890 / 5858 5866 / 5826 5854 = 21.8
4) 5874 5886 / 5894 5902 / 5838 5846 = 19.1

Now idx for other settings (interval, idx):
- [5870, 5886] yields 3.07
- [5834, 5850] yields 3.22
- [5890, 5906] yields 2.69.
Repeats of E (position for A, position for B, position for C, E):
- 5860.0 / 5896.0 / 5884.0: 18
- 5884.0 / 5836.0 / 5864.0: 23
